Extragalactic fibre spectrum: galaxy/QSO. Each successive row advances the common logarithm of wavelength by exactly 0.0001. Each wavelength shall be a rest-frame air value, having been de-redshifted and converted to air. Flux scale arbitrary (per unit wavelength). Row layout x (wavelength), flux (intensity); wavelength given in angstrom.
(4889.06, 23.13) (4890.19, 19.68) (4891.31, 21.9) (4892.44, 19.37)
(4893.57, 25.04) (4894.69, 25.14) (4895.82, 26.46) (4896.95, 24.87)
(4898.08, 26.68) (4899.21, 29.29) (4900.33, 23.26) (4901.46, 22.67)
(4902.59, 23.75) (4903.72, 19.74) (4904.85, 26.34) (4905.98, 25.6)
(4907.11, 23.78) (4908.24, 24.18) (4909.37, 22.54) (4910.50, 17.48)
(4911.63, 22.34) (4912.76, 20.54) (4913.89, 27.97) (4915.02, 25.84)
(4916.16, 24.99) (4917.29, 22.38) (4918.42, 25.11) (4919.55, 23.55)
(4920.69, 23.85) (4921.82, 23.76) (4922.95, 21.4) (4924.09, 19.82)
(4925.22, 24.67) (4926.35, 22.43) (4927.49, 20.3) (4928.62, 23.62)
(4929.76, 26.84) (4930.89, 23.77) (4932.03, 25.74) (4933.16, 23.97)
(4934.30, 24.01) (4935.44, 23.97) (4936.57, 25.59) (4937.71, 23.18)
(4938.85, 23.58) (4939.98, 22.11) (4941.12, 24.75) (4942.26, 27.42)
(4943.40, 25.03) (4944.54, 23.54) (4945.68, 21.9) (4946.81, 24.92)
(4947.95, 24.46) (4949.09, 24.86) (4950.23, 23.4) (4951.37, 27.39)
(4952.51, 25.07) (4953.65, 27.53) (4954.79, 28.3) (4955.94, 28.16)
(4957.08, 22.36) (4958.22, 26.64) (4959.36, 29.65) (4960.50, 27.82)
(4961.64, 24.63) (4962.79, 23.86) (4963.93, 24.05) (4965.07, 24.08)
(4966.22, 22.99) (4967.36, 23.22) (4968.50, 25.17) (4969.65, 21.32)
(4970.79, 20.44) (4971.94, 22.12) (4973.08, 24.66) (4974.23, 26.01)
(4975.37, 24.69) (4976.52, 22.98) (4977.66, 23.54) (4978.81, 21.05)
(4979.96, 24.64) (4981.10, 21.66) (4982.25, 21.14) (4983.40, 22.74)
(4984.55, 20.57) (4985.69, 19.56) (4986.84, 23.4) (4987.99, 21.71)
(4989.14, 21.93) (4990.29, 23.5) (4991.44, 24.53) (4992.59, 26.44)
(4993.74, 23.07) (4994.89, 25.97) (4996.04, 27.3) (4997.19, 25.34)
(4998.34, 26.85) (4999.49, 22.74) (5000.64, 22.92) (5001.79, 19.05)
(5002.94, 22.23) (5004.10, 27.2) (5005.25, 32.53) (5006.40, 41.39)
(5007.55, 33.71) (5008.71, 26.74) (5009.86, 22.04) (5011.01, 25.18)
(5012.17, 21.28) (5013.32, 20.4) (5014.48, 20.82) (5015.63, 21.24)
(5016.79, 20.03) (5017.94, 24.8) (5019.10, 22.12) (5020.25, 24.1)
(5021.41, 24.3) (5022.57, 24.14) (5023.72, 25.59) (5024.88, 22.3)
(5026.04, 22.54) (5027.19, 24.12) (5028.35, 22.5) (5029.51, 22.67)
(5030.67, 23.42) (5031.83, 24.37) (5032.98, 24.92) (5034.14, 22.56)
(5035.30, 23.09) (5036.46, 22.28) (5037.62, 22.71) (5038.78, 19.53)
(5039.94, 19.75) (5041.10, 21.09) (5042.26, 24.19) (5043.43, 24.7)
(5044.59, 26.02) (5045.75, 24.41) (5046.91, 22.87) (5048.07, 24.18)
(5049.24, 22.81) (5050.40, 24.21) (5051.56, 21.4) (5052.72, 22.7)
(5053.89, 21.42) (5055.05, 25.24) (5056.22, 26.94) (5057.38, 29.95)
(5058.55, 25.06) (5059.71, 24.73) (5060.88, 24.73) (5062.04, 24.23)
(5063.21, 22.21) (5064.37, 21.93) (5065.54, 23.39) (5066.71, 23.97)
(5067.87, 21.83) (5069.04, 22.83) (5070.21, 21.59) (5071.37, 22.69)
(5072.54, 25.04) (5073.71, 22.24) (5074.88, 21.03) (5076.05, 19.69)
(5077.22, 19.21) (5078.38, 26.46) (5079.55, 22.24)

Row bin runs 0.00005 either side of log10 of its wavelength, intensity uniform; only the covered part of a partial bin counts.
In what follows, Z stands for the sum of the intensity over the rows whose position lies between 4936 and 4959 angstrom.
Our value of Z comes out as 500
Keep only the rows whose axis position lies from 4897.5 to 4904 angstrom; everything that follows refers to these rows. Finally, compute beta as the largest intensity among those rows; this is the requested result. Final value 29.29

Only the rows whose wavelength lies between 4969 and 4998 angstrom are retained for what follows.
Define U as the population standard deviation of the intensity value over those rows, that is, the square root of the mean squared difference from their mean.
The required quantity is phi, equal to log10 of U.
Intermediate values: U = 2.0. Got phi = 0.31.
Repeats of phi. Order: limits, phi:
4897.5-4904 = 0.48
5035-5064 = 0.34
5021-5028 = 0.05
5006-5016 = 0.83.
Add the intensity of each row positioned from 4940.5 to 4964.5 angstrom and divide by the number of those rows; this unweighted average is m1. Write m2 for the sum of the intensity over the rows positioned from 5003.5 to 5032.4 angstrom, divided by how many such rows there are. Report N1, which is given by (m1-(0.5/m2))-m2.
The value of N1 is 0.7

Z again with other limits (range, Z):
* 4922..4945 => 476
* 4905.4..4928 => 463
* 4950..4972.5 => 498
